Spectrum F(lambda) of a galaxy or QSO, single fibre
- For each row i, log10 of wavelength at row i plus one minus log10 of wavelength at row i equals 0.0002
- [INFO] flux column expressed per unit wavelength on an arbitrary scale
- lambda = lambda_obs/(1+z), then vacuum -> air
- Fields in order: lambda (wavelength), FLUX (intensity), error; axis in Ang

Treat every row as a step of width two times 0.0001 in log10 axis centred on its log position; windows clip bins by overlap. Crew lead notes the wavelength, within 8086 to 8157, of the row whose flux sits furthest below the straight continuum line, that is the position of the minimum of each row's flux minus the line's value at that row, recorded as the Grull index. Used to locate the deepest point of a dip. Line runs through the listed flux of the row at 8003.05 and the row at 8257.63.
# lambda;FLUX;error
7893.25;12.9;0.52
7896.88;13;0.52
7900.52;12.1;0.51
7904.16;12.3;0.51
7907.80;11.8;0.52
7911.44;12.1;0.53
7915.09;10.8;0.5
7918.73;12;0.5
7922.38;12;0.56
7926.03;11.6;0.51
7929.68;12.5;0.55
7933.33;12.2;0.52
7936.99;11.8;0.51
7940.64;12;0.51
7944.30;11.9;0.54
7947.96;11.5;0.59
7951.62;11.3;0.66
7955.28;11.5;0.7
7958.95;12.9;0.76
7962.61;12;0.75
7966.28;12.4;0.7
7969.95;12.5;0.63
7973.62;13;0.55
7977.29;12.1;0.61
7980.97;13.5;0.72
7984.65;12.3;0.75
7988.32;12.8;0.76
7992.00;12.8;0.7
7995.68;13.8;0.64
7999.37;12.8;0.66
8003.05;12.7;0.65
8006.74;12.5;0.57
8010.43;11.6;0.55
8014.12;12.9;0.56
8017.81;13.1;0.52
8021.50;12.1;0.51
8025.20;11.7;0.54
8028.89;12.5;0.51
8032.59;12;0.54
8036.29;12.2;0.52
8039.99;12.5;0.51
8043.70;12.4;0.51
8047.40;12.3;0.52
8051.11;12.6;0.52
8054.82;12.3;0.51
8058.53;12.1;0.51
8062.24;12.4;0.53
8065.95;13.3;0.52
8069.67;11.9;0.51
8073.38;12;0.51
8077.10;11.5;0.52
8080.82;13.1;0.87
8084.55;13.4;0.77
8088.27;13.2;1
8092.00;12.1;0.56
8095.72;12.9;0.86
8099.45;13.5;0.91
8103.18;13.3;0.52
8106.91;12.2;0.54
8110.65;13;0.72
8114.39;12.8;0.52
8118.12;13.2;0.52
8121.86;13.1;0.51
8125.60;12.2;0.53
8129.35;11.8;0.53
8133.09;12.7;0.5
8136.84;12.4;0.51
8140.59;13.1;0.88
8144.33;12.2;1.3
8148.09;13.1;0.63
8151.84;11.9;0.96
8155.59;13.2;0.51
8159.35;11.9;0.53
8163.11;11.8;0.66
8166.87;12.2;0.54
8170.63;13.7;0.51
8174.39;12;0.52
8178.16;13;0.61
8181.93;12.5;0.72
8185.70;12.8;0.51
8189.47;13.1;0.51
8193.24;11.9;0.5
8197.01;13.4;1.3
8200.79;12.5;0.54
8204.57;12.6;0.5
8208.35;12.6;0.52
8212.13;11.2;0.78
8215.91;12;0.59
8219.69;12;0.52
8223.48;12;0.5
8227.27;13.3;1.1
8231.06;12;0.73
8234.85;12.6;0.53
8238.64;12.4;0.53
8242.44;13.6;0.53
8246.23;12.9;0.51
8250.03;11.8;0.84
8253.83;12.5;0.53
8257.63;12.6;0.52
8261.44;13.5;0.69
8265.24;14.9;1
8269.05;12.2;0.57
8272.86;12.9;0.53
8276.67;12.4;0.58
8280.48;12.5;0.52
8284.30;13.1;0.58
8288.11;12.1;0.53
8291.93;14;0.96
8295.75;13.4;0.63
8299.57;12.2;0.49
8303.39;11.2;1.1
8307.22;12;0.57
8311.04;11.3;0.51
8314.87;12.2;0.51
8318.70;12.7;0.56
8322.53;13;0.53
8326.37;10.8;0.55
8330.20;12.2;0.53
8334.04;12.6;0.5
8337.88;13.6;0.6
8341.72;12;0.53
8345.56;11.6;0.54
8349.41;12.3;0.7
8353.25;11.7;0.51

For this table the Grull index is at 8129.35 Ang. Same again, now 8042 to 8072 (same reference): 8069.67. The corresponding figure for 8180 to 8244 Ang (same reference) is 8212.13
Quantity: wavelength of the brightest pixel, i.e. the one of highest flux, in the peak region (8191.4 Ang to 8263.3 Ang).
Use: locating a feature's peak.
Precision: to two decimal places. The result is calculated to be 8242.44 Ang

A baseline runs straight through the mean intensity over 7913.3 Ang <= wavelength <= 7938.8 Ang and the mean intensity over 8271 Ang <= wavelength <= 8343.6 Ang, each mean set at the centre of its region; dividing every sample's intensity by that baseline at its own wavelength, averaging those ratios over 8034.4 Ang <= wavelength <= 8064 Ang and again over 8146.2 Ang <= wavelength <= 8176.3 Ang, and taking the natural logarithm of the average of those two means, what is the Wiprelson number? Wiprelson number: 0.024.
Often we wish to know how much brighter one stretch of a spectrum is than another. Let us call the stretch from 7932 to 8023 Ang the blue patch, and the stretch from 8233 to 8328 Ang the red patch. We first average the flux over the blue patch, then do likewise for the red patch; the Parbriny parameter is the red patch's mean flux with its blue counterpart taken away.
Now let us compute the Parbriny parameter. 0.19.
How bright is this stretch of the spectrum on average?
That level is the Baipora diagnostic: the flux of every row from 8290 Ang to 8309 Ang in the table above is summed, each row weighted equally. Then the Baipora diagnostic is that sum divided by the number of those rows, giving 12.6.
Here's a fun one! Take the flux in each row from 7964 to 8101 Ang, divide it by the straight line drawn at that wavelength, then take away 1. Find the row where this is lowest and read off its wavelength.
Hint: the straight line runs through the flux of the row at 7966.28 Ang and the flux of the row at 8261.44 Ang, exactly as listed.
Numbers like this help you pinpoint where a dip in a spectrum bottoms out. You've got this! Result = 8077.10 Ang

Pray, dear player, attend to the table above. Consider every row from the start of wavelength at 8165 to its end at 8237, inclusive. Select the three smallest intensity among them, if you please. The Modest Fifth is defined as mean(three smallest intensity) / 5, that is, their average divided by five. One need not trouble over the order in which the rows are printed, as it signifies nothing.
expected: 2.34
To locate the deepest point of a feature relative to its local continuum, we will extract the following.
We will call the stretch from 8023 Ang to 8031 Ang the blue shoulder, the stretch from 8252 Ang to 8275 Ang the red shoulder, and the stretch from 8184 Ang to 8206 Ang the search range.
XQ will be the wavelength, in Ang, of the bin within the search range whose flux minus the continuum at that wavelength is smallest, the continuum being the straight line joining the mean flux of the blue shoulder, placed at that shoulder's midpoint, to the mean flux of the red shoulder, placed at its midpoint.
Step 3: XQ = 8193.24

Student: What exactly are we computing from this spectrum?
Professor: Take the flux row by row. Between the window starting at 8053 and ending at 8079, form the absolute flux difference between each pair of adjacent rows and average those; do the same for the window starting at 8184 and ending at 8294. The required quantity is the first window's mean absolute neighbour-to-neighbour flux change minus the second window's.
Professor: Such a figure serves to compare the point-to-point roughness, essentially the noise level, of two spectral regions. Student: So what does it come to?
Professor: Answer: -0.26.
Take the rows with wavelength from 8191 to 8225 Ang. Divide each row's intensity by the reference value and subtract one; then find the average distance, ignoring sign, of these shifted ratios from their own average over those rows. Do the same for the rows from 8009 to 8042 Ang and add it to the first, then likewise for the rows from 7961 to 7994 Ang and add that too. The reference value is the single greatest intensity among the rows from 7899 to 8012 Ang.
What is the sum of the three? 0.091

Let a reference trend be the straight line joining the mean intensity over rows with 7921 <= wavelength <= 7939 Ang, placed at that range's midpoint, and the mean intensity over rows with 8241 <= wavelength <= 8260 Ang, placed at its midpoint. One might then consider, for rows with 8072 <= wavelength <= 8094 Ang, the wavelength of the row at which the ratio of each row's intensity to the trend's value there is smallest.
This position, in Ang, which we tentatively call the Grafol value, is 8077.10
